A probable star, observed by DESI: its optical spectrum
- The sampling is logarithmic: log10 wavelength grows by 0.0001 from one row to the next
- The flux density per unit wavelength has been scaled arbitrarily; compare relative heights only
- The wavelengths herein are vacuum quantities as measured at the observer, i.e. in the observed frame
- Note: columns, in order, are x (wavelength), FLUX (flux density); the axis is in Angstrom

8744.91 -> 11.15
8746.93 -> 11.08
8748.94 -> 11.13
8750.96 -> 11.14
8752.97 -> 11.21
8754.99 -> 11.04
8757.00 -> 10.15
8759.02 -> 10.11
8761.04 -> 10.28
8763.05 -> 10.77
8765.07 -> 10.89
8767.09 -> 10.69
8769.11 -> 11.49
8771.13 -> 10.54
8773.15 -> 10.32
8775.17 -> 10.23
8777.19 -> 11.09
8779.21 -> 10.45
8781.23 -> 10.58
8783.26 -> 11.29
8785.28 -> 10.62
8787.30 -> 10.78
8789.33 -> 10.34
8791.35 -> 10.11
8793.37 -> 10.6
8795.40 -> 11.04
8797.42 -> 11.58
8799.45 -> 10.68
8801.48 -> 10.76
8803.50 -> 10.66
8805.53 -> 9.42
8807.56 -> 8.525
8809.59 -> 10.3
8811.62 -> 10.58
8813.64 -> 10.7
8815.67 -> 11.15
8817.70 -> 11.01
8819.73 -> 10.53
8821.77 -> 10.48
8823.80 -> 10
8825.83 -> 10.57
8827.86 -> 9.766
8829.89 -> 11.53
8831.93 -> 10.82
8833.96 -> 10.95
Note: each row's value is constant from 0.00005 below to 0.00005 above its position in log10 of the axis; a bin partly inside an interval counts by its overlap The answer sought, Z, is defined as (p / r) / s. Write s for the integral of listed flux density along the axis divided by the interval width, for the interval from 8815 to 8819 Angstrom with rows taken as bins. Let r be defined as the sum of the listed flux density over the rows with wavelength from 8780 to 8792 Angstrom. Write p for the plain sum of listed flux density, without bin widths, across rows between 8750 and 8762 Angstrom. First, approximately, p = 63.9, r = 64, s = 11.0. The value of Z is 0.09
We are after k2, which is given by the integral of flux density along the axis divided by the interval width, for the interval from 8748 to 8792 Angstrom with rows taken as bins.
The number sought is 10.7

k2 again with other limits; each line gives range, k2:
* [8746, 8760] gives 10.8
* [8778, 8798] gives 10.7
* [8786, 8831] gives 10.5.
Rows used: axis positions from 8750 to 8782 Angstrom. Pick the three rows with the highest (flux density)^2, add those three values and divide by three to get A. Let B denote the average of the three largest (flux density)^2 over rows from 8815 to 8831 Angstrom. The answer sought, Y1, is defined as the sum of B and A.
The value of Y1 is 253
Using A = 127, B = 126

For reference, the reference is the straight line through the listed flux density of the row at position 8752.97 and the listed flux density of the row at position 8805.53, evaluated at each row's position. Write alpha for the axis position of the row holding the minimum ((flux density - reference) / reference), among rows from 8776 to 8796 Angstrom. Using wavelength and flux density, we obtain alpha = 8779.21 Angstrom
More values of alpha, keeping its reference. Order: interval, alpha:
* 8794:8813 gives 8807.56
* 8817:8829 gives 8827.86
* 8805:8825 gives 8807.56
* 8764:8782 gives 8775.17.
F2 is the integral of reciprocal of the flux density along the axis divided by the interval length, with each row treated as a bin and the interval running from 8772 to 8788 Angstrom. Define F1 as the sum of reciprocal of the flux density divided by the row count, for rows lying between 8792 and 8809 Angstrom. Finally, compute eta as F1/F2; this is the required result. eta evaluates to 1.03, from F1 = 0.0969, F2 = 0.0939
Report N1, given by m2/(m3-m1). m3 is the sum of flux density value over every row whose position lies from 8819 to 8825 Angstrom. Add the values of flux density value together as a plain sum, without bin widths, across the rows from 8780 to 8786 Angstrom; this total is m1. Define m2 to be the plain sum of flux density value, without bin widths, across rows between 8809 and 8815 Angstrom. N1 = -21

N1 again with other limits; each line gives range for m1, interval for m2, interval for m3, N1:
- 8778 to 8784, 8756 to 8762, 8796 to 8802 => 44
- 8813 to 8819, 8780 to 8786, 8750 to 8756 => 61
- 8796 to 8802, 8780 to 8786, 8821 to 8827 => -16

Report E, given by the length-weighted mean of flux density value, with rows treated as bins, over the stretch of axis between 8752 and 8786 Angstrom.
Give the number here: 10.7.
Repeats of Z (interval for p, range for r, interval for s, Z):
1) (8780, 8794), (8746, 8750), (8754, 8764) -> 0.32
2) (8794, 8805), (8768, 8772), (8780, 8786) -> 0.23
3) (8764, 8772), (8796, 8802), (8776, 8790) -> 0.12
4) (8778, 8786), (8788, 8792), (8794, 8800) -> 0.19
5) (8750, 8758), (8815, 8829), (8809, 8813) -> 0.06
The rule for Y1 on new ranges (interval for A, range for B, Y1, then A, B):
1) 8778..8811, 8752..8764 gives 249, 128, 121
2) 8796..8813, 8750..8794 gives 250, 121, 128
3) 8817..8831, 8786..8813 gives 246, 122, 124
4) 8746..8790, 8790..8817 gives 255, 128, 127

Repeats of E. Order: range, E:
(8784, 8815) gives 10.5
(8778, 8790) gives 10.7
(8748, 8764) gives 10.7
